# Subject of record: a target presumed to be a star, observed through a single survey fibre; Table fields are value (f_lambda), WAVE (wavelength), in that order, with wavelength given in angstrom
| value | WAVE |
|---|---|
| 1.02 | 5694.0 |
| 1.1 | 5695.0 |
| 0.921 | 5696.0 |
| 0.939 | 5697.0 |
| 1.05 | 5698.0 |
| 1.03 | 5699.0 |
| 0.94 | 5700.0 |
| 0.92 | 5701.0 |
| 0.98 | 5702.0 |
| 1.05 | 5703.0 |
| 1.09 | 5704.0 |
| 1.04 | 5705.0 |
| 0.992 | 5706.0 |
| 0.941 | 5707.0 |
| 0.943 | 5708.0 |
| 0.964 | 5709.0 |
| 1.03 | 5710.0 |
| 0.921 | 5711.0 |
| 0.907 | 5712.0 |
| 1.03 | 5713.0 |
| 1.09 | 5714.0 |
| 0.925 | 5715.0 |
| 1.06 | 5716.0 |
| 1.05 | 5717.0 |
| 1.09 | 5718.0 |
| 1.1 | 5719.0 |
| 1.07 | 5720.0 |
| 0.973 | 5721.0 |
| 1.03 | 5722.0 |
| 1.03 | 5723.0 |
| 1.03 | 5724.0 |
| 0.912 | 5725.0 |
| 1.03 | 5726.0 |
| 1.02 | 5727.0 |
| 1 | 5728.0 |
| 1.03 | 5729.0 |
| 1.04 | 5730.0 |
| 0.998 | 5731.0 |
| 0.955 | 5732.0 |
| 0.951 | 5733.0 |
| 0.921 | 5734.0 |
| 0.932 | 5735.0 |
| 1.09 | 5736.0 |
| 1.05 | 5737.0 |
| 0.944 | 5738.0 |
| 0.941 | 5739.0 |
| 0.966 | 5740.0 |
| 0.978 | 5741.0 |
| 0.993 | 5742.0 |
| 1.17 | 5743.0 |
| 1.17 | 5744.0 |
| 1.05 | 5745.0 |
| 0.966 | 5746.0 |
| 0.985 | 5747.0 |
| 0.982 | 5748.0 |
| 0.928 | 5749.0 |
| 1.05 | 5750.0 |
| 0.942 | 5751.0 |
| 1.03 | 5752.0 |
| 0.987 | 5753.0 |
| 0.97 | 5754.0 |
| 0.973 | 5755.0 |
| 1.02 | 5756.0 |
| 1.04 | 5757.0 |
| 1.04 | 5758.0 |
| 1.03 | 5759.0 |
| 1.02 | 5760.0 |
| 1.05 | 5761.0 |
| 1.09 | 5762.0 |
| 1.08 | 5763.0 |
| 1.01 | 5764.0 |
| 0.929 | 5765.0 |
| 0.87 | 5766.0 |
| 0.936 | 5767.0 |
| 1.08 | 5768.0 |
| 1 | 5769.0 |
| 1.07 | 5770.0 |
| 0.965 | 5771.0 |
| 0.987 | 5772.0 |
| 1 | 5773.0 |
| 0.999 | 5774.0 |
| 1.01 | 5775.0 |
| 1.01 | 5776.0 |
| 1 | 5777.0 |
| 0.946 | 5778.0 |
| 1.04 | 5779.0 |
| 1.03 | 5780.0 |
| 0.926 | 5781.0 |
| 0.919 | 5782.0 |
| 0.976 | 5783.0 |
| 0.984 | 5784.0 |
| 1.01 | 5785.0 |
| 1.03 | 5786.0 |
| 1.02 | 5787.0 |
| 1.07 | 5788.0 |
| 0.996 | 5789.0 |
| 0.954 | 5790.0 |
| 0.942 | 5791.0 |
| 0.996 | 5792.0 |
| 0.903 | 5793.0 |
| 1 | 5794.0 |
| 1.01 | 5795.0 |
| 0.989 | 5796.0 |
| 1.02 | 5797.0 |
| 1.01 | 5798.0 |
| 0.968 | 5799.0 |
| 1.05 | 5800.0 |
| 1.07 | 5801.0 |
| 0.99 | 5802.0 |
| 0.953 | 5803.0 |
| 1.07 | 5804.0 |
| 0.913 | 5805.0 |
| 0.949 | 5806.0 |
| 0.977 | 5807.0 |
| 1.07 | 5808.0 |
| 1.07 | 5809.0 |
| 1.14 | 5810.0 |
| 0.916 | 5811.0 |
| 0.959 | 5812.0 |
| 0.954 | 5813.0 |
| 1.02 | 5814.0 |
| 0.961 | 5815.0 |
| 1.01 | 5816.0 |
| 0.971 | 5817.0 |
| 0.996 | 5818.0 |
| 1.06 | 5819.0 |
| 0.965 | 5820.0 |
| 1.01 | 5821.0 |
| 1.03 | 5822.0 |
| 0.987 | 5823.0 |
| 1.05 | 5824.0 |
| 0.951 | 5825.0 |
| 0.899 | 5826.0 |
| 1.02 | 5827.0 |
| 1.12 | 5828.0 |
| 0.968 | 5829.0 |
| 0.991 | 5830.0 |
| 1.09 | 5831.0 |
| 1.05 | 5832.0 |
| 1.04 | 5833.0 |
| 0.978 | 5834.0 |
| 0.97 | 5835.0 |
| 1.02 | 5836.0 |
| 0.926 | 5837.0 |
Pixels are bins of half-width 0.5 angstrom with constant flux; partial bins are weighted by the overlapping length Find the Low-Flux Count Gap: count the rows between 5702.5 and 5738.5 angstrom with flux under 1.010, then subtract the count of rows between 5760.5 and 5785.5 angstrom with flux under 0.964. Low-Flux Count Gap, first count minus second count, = 10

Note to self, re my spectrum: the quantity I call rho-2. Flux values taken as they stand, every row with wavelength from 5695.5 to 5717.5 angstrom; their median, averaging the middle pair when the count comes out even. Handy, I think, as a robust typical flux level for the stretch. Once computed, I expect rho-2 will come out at 0.99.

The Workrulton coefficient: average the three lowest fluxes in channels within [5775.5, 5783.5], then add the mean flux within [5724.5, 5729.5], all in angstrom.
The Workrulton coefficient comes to 1.93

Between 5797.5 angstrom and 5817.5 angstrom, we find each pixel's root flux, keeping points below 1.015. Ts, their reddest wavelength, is 5817.0 angstrom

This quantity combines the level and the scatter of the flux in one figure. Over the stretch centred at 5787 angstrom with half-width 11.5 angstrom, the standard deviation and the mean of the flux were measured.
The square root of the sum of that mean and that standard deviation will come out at 1.016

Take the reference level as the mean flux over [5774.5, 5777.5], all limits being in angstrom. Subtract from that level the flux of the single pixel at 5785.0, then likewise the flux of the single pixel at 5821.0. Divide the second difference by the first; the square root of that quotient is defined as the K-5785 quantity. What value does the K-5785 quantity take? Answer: 1.0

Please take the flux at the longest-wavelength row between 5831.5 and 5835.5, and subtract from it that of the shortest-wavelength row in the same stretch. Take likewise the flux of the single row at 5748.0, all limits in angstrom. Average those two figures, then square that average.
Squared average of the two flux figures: 0.20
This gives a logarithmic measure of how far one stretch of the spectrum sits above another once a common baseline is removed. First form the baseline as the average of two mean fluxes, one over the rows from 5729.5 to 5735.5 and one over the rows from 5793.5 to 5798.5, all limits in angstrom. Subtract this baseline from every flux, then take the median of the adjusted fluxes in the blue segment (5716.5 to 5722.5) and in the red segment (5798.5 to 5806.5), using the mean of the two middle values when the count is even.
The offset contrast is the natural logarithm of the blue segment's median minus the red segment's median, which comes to -2.5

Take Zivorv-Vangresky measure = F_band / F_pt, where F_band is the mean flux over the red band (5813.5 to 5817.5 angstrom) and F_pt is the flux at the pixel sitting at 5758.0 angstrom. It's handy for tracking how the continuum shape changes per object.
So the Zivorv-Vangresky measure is 0.95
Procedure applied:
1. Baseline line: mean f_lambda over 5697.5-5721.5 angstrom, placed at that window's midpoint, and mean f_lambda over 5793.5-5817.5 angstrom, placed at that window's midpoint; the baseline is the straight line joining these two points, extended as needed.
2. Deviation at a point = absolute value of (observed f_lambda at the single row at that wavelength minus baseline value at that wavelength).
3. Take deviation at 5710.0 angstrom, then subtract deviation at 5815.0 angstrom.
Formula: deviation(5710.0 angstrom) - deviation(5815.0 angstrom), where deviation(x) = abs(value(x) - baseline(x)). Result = -0.018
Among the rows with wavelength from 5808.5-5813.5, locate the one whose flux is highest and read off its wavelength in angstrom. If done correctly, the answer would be 5810.0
